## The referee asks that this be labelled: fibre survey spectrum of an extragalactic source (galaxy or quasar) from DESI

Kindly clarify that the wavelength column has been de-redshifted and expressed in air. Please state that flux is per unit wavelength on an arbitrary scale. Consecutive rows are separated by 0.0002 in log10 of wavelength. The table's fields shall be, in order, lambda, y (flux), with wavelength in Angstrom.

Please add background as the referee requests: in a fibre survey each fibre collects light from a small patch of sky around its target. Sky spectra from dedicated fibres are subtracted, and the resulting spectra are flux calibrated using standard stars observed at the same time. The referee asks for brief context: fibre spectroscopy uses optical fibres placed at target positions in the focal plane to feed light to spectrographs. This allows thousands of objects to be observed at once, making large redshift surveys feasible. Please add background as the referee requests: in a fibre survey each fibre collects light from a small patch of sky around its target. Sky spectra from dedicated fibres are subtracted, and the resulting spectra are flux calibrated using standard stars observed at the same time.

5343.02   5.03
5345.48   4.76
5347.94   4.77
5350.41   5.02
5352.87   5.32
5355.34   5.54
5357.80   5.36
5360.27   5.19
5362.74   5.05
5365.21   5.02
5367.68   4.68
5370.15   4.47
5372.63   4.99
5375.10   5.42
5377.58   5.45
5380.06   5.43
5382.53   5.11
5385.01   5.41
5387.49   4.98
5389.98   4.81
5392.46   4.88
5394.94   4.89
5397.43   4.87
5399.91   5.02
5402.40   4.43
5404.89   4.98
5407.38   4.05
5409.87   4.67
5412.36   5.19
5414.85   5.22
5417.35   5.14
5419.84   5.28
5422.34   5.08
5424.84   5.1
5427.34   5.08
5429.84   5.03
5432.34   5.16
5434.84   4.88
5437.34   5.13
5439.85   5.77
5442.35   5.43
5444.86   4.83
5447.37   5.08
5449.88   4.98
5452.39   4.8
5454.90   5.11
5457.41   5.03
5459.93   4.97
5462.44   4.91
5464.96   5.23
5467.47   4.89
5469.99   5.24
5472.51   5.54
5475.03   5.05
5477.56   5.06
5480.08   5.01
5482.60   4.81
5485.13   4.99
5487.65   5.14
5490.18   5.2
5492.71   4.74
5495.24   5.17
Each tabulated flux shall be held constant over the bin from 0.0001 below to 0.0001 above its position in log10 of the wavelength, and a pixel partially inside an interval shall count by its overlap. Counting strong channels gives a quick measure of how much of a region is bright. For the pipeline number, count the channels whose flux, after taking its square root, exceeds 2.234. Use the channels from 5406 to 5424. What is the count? 5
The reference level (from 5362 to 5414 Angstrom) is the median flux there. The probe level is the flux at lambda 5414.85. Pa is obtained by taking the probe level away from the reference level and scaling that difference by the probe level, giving -0.05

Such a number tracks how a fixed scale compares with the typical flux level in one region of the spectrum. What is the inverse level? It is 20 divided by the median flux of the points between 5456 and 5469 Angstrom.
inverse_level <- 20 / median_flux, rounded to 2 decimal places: 4.02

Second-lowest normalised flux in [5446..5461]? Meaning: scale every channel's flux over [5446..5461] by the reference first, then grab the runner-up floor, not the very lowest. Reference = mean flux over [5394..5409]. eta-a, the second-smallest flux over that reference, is 1.06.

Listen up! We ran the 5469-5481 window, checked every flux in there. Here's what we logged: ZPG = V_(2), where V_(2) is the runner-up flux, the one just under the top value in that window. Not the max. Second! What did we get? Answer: 5.24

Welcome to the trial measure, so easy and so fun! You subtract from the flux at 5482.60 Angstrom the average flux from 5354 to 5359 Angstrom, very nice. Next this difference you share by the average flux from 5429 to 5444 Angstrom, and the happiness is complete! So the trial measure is -0.12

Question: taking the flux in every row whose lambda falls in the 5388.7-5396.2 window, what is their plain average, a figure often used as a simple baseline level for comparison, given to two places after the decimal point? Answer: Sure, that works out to 4.86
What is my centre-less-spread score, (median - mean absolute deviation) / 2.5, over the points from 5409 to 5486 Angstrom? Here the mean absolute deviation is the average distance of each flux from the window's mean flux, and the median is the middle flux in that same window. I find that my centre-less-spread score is 1.97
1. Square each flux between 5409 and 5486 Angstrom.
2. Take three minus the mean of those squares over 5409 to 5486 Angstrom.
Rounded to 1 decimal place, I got -22.9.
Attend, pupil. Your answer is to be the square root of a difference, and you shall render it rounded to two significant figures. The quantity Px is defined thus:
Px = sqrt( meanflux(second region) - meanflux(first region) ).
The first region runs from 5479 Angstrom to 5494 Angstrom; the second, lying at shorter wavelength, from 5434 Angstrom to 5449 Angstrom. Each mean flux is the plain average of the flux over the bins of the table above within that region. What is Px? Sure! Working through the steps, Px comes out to 0.45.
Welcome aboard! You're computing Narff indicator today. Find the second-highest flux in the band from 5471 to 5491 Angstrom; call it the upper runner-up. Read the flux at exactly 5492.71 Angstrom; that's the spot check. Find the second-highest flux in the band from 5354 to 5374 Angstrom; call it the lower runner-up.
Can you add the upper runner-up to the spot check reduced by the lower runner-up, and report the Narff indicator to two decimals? 4.58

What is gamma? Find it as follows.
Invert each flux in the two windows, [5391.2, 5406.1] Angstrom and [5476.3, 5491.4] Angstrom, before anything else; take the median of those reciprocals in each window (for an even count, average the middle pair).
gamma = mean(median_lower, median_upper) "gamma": 0.202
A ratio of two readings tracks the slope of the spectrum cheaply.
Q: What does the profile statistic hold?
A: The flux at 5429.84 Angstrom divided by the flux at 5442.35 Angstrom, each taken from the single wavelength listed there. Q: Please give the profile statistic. 0.93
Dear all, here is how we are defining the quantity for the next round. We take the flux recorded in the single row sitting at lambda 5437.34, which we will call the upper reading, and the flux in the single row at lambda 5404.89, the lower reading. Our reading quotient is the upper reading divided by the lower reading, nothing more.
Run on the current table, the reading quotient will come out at 1.03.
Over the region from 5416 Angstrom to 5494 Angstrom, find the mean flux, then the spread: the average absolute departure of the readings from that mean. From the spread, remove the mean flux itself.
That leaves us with -4.94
